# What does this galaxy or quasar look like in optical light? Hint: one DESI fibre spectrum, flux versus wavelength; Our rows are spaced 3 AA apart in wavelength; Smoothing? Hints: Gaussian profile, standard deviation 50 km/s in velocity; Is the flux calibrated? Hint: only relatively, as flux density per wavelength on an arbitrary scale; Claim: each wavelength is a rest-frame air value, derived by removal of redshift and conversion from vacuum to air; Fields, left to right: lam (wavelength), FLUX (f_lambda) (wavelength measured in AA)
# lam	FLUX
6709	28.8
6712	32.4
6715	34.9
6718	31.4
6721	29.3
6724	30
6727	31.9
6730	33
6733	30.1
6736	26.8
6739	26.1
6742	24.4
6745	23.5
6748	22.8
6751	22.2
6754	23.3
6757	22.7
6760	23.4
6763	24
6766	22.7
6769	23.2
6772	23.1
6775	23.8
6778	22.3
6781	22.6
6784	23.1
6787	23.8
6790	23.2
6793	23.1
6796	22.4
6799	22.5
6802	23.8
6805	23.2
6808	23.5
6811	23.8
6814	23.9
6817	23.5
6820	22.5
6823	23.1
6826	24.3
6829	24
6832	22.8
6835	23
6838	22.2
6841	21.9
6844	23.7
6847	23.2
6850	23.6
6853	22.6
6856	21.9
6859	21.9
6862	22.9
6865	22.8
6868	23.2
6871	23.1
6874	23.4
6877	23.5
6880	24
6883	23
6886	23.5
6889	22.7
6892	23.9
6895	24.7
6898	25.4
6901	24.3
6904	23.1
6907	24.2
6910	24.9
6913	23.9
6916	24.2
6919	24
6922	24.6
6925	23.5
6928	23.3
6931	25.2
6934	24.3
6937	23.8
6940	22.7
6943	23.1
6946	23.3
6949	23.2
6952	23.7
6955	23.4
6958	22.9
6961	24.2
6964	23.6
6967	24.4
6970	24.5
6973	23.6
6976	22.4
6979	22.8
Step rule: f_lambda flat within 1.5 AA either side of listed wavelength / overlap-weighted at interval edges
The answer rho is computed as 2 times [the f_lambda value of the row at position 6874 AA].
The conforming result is 46.8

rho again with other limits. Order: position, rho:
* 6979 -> 45.6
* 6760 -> 46.8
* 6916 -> 48.4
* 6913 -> 47.8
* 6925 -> 47.0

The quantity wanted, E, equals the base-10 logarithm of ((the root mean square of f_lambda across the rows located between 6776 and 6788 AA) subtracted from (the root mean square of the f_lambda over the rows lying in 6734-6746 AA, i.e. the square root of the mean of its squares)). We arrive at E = 0.36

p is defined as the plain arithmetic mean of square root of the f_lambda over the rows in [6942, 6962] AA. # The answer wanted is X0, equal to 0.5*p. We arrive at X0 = 2.42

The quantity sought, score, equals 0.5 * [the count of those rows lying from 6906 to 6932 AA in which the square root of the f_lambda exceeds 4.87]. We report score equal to 3.5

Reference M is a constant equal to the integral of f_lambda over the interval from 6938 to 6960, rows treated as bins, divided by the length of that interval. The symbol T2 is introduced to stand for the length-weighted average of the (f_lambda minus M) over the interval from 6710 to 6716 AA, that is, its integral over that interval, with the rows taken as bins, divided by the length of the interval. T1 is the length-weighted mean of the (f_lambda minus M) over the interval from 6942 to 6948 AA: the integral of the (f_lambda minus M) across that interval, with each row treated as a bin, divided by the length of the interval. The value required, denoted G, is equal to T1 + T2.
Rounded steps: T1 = -0.01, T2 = 9.9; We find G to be 9.9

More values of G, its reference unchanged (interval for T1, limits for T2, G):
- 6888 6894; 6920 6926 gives 1.1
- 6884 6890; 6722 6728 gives 7.4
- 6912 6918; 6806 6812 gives 1.2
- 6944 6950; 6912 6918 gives 0.9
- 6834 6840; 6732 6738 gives 4.2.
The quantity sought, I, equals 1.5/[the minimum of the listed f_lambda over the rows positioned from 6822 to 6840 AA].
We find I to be 0.0676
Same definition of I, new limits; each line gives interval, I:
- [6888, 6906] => 0.0661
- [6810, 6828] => 0.0667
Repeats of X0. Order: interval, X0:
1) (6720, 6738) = 2.75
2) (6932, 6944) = 2.42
